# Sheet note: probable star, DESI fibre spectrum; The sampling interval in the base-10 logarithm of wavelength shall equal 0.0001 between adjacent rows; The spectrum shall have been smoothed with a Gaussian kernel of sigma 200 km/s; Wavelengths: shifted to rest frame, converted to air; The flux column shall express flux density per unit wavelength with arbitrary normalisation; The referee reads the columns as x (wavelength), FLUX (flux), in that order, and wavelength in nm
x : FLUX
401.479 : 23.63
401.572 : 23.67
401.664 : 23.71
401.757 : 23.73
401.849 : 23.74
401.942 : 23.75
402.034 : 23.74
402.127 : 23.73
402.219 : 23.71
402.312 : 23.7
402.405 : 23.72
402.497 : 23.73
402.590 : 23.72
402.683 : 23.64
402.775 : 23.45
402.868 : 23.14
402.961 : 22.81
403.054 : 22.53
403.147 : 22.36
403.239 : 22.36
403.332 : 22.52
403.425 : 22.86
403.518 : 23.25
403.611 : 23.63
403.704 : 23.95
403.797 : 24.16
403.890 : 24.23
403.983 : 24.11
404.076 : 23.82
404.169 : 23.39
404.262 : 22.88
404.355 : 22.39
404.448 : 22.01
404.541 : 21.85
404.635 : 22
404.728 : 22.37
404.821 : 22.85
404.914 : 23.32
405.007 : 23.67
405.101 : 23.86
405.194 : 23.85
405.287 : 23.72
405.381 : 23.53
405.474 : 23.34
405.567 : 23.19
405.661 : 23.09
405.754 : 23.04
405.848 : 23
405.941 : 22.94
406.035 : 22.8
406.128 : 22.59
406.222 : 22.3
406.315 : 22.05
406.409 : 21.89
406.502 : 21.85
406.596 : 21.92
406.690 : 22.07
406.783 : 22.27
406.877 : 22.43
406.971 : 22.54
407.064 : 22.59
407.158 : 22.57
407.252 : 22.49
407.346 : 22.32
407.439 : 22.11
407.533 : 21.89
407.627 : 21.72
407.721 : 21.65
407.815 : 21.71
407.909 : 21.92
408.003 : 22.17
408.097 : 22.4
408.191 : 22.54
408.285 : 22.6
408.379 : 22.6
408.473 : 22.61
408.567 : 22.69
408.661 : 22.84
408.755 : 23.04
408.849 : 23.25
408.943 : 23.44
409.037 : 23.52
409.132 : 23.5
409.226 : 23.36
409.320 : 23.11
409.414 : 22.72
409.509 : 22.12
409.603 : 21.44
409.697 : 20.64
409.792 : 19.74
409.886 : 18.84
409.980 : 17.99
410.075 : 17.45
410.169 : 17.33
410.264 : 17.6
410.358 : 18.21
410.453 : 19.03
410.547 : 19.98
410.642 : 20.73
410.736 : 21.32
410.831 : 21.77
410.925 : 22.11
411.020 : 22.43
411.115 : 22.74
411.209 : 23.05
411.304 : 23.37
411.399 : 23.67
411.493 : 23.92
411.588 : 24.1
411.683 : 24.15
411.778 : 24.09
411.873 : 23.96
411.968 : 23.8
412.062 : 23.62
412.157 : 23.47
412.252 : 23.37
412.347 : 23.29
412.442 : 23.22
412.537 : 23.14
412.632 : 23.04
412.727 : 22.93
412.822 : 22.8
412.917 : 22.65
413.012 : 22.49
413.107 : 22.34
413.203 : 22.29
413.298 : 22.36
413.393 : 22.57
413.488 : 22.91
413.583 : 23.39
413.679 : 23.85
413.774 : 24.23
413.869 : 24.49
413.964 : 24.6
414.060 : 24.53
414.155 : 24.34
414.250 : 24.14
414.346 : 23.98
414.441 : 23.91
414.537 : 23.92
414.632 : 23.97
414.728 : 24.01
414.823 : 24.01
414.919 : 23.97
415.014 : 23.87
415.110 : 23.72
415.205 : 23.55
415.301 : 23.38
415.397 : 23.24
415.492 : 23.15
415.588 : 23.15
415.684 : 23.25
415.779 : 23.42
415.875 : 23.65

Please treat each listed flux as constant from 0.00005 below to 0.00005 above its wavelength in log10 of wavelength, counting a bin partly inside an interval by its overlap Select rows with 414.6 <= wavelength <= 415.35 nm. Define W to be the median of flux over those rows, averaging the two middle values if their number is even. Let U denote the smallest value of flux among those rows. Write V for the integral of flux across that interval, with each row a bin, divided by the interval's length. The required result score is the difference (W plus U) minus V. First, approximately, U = 23.38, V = 23.8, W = 23.9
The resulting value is 23.5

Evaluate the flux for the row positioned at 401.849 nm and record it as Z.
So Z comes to 23.74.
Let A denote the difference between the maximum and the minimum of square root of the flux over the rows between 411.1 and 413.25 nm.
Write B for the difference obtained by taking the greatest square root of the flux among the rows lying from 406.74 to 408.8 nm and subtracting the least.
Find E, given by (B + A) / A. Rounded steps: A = 0.193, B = 0.15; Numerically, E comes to 1.8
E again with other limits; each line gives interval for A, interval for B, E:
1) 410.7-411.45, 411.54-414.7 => 2.0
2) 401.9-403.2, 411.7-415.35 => 2.6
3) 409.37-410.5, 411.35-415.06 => 1.4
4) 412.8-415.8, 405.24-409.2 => 1.9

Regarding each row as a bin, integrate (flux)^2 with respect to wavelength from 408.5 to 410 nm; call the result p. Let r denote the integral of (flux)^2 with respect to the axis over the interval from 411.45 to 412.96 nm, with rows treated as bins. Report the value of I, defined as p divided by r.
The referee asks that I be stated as 0.9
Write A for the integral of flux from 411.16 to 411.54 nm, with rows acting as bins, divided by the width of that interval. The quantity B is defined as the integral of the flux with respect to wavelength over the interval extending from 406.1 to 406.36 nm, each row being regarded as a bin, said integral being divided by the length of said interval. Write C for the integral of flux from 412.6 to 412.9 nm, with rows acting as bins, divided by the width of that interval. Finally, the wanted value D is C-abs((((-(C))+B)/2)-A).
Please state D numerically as -0.9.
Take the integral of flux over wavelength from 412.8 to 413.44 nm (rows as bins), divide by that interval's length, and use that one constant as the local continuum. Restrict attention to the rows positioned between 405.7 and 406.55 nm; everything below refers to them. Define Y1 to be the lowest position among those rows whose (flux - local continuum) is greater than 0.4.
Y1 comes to 405.754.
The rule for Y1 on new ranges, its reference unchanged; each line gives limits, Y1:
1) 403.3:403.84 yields 403.518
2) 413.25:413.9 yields 413.488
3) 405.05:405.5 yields 405.101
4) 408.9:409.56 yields 408.943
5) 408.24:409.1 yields 408.755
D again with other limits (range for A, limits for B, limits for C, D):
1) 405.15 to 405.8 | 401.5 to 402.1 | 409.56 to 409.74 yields -1.0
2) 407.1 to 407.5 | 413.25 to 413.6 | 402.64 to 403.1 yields 0.6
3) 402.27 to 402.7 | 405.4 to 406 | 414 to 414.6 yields -0.1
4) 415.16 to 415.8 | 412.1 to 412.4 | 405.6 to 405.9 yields -0.1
